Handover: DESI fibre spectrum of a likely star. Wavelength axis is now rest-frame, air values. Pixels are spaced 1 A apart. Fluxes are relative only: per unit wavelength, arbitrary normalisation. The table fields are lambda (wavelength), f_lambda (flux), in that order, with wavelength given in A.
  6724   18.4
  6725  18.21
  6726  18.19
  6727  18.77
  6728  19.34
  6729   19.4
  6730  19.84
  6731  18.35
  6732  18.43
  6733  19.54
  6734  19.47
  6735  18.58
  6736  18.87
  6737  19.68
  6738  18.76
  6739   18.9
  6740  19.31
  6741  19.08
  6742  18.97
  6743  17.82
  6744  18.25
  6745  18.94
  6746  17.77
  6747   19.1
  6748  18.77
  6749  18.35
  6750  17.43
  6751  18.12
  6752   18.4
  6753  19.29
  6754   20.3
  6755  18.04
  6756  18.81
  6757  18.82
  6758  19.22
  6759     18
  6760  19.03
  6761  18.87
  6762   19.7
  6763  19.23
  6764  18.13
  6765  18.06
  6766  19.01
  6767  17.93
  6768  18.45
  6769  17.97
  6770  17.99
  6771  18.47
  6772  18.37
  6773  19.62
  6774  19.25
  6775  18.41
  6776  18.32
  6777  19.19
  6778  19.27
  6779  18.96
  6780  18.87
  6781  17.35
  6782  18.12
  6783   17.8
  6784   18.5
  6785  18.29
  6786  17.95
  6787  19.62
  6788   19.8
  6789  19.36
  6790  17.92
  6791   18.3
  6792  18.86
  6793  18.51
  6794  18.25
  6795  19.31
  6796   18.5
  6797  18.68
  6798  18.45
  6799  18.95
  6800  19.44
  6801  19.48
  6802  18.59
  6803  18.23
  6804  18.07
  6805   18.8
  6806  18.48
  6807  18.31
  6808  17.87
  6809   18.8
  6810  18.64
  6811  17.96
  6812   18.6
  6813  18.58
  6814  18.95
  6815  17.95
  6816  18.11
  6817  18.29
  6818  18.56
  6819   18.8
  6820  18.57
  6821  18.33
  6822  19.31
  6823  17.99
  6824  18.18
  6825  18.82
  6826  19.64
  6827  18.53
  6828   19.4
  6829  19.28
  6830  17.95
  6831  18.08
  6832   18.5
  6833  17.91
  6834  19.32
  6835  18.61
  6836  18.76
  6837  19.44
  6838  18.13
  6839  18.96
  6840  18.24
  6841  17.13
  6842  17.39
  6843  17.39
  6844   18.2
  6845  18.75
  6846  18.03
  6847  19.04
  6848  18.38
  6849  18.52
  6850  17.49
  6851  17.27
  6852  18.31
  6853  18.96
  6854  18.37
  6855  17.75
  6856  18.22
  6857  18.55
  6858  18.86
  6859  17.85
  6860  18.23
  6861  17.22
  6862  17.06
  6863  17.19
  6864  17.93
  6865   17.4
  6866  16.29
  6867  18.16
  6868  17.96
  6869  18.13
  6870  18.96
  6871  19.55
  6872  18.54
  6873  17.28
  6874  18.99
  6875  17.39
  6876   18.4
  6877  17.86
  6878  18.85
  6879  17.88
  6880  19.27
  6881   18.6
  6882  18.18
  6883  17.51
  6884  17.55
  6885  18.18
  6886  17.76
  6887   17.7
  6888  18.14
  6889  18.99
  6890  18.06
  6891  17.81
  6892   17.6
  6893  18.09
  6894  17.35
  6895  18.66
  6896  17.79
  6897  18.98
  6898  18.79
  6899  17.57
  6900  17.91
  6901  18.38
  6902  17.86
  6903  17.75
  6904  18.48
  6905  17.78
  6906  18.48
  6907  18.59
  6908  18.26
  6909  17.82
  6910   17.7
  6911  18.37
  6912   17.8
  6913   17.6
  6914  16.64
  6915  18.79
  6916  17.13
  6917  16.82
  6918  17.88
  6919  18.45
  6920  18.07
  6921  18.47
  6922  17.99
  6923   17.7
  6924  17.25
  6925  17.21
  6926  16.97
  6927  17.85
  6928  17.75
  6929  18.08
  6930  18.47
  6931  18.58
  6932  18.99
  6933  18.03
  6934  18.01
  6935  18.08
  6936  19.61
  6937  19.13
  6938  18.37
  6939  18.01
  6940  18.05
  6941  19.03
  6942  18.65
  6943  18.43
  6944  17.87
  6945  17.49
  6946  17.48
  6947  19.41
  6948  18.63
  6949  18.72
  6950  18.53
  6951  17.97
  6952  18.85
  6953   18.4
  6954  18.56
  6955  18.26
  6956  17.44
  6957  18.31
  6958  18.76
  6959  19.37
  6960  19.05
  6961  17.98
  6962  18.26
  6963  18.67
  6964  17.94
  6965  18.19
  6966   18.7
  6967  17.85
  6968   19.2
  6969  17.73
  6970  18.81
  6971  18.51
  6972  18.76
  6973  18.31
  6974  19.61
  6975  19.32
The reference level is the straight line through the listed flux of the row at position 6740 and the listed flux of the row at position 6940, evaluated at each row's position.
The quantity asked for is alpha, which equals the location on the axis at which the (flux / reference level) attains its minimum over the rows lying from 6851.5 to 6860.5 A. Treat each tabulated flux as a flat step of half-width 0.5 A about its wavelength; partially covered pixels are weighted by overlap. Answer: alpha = 6855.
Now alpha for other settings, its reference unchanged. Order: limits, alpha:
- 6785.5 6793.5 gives 6790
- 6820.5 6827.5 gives 6823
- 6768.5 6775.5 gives 6769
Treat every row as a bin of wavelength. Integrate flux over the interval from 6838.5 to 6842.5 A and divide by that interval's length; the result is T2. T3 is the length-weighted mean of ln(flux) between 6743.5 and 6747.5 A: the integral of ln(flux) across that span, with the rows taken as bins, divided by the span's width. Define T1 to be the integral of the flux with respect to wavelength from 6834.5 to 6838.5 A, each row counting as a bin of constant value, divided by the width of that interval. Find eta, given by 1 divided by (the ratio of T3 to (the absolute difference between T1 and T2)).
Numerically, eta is 0.28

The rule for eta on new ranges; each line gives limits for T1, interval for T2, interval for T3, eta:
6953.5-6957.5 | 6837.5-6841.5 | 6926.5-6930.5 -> 0.01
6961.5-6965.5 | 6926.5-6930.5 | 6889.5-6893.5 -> 0.08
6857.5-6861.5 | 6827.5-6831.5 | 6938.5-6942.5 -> 0.22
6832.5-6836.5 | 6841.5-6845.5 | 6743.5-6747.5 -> 0.25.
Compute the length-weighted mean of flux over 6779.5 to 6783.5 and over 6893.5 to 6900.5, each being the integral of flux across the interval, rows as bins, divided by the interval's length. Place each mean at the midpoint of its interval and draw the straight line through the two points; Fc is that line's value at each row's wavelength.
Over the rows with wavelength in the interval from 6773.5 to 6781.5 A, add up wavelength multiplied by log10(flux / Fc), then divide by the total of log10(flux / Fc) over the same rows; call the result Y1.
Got 6776.6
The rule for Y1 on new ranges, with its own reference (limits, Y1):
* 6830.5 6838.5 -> 6835.3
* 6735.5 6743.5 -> 6738.9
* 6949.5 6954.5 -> 6952.4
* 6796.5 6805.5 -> 6800.5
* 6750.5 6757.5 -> 6754.3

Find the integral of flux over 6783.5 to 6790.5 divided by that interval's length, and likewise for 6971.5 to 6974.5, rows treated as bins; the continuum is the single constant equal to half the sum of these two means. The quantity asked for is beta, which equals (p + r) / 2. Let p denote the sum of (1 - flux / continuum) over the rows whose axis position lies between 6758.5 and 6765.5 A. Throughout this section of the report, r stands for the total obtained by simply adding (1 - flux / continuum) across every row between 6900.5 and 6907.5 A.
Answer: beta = 0.14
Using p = 0.04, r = 0.24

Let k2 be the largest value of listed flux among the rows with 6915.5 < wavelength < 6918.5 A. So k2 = 17.88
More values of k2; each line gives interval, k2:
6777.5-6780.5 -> 19.27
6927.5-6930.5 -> 18.47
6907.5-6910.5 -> 18.26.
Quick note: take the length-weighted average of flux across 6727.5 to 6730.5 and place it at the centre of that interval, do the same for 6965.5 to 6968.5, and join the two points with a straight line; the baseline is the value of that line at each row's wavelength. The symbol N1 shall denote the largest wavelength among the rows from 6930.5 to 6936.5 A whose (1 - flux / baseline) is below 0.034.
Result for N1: 6936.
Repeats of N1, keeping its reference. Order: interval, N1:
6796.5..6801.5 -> 6801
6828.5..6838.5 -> 6837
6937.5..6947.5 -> 6947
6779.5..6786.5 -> 6780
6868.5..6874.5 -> 6874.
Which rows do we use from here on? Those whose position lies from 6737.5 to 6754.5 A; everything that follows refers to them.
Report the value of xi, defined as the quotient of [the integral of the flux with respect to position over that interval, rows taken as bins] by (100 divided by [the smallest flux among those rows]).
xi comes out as 55.4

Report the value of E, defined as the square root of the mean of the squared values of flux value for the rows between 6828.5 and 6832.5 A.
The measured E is 18.5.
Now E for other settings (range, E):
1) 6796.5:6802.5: 18.9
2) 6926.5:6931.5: 18.1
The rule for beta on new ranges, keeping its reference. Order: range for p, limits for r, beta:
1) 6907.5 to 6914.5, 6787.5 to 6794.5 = 0.23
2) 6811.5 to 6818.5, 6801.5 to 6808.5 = 0.17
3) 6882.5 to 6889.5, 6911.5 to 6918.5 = 0.40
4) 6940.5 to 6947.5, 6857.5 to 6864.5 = 0.29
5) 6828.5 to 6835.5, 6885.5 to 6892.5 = 0.21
